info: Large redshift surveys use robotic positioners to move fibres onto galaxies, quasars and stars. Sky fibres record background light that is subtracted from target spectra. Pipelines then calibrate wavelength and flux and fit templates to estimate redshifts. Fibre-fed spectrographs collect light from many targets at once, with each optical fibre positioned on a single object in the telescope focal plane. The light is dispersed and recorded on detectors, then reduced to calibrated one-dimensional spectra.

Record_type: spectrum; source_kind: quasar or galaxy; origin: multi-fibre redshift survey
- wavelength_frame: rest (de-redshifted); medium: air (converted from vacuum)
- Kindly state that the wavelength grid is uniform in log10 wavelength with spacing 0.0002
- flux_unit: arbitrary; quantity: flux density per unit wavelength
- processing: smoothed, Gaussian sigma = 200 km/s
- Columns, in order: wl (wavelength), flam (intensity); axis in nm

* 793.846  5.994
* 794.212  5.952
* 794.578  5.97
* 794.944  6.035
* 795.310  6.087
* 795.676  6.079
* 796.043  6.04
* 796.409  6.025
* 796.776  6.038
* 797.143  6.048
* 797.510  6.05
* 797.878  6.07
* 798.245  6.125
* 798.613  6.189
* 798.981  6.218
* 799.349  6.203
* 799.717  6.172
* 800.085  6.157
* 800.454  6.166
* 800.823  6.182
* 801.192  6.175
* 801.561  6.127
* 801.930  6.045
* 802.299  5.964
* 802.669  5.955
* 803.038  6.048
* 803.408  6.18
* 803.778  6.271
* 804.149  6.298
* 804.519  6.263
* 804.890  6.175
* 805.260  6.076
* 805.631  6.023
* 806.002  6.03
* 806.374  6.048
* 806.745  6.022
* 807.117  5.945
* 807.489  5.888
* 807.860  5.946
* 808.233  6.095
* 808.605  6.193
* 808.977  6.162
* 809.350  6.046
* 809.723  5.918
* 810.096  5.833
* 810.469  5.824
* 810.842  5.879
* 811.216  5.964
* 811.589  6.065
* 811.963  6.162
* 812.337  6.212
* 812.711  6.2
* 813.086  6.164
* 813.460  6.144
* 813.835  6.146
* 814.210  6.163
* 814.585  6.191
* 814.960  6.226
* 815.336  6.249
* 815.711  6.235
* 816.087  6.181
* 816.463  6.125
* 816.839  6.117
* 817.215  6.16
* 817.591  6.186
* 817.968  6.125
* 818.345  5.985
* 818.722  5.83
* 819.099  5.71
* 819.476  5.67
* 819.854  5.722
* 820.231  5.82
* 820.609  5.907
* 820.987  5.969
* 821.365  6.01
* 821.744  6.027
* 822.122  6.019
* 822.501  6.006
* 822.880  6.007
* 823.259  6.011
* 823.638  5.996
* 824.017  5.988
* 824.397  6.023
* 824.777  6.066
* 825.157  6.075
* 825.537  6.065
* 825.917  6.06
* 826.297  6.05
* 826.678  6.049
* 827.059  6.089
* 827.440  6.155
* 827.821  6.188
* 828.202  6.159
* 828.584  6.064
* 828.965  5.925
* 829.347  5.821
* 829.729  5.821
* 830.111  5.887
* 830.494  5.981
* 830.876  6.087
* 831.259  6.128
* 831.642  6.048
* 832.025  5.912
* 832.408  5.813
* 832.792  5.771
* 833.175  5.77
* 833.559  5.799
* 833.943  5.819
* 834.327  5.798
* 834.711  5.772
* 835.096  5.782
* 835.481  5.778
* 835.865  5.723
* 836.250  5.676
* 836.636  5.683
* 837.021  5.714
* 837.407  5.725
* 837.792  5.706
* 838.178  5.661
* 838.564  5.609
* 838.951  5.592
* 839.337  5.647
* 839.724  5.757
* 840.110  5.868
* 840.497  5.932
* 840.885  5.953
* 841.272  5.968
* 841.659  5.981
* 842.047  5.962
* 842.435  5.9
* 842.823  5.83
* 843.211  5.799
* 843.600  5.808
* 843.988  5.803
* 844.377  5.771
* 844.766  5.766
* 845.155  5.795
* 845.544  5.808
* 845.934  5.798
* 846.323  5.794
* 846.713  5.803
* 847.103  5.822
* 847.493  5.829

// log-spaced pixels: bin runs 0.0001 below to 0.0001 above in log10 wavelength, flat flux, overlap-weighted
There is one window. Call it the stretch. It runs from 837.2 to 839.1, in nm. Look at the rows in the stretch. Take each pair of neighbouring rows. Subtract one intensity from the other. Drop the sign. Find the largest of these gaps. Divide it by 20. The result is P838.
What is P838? 0.0026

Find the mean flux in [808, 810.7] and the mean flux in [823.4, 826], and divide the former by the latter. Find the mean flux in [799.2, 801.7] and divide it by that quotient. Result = 6.20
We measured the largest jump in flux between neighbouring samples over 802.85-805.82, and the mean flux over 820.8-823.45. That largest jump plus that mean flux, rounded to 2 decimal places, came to 6.14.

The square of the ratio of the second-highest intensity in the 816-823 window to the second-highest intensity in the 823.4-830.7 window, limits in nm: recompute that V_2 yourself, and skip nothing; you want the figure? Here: 1.01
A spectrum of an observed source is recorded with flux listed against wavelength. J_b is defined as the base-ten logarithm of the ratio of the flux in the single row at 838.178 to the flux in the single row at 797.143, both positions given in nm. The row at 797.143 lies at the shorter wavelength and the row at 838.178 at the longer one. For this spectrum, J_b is -0.029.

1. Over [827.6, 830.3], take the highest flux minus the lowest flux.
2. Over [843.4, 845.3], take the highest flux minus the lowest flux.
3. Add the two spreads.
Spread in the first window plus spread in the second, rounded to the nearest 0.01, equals 0.41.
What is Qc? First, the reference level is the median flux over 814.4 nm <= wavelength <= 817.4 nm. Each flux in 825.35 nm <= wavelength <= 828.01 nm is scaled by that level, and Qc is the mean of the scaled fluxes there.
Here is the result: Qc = 0.985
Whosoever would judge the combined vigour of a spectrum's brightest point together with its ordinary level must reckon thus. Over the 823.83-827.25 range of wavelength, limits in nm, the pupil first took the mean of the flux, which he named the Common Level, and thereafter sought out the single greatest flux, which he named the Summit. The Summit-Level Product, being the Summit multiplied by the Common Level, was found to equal 36.8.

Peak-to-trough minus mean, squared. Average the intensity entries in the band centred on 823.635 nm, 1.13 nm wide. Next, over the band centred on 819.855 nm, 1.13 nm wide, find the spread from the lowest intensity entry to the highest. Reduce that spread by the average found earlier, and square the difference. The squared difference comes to 34.2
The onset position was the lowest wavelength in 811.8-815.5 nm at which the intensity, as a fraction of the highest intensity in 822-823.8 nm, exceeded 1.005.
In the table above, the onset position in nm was 811.963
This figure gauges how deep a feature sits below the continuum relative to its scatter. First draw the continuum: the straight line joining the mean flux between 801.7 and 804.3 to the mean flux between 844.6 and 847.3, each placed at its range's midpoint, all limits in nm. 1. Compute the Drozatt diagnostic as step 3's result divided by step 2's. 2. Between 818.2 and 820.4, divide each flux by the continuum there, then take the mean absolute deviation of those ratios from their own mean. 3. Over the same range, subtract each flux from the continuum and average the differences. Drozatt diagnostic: 14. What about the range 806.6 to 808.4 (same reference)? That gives 9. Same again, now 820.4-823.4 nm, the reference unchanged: -4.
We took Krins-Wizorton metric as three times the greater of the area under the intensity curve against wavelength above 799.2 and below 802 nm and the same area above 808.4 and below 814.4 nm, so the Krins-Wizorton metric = 109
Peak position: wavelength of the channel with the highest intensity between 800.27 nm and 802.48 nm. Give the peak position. 800.823 nm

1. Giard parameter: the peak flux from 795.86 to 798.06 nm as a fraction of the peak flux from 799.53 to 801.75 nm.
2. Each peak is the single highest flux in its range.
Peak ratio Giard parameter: 0.98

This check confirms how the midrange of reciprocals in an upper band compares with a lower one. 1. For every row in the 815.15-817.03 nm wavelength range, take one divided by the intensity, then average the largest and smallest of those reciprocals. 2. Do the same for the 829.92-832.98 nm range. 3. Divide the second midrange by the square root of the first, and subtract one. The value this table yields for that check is -0.582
